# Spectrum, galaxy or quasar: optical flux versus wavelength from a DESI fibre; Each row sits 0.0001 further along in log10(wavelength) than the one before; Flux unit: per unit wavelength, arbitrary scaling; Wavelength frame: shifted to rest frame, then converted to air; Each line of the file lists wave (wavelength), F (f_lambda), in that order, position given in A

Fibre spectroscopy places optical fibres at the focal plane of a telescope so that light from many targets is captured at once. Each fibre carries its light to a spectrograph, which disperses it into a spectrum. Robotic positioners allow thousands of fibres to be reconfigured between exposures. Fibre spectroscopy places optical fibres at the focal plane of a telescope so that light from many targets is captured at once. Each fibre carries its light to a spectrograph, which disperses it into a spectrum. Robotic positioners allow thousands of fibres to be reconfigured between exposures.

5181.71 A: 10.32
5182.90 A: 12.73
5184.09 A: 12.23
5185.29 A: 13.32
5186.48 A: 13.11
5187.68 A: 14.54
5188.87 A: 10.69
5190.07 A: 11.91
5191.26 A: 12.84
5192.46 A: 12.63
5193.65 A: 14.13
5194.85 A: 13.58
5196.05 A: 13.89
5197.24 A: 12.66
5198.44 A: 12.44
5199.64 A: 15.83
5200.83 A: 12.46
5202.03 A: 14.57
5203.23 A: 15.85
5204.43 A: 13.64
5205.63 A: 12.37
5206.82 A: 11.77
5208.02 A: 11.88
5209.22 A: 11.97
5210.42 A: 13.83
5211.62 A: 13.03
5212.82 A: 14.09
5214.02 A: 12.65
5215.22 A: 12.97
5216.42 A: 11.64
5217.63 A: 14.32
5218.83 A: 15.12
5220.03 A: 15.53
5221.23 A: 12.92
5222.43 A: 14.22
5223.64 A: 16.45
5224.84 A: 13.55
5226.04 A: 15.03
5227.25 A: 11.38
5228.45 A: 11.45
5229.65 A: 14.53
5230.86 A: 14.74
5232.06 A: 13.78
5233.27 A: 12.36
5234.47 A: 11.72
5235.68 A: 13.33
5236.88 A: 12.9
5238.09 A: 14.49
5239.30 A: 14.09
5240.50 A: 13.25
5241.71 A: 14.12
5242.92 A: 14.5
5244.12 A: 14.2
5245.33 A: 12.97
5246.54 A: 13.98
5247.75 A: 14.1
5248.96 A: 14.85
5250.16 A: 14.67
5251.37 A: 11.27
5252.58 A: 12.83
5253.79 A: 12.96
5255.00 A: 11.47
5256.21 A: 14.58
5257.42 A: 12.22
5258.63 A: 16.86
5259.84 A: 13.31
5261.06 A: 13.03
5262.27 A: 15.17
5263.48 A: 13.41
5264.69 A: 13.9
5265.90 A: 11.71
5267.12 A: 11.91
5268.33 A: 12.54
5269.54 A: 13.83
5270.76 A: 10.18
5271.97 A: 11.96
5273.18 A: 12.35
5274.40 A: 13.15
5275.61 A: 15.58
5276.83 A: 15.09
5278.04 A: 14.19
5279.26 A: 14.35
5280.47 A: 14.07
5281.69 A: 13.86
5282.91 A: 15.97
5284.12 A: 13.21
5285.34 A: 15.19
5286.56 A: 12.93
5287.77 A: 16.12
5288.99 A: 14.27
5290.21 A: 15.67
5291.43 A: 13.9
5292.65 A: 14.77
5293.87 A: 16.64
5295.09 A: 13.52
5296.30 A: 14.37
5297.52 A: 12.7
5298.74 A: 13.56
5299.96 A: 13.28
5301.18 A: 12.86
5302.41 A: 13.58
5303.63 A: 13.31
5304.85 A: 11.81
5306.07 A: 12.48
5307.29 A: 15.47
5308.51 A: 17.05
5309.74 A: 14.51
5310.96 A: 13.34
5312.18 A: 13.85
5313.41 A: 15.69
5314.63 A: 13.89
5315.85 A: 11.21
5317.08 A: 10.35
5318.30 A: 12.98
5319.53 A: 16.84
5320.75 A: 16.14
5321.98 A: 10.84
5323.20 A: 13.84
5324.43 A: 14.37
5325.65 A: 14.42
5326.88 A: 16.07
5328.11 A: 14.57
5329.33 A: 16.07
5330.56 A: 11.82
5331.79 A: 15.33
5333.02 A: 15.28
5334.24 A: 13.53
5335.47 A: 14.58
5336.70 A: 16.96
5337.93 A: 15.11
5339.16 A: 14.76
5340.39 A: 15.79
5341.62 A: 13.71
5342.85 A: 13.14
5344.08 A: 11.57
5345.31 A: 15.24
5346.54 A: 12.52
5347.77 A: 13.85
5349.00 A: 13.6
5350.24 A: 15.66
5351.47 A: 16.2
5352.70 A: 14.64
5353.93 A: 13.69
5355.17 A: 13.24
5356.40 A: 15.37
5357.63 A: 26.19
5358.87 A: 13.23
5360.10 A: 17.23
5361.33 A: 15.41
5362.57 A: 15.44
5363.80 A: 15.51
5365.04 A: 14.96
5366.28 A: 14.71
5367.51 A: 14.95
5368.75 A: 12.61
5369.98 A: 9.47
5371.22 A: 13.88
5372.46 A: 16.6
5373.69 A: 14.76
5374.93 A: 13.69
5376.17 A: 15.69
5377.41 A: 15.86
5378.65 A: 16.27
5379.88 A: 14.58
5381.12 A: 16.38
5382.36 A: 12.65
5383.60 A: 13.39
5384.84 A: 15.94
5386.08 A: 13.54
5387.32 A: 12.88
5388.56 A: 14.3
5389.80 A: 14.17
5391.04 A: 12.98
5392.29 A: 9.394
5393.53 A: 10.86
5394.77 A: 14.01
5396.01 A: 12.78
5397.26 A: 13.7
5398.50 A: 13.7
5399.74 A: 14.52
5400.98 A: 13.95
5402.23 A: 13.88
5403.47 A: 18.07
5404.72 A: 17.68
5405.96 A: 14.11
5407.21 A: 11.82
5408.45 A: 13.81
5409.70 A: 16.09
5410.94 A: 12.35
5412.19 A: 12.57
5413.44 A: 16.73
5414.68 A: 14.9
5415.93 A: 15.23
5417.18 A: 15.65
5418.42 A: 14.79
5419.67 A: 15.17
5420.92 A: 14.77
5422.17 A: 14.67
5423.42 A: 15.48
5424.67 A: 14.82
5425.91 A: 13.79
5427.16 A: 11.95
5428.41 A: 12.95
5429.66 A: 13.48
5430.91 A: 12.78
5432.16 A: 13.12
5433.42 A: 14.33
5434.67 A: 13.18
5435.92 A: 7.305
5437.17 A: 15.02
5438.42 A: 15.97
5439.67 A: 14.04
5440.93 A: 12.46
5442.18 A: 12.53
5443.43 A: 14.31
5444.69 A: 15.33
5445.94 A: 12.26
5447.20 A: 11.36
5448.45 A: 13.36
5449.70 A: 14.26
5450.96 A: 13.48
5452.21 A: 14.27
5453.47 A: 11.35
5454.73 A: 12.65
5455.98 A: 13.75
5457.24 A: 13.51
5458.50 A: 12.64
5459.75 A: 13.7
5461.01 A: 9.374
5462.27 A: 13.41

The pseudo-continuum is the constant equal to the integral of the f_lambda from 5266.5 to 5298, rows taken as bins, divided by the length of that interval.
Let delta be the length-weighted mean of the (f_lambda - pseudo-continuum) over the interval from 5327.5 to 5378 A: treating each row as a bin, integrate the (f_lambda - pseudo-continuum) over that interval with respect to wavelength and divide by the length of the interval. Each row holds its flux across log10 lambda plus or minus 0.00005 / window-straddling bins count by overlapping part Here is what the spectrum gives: 0.8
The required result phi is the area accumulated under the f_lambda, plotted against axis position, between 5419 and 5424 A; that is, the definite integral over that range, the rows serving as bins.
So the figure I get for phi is 75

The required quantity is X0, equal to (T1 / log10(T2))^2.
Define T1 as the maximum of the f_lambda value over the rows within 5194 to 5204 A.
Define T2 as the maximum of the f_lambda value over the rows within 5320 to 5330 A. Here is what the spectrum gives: 172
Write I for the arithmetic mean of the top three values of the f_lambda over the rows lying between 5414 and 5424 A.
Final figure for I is 15.5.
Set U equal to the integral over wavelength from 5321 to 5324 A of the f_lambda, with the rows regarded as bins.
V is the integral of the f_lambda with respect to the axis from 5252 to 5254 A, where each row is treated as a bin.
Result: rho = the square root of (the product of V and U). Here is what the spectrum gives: 31.6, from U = 38.7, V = 26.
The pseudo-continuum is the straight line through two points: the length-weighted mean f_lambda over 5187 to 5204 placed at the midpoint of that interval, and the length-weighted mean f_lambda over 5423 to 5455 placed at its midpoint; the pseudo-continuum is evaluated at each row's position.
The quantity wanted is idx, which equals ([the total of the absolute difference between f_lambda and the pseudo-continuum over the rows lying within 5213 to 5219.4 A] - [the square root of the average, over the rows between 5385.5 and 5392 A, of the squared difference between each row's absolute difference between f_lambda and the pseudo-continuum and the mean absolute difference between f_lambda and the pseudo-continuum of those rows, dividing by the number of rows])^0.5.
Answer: 2.30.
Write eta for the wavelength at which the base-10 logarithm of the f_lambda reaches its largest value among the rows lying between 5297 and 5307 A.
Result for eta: 5302.41 A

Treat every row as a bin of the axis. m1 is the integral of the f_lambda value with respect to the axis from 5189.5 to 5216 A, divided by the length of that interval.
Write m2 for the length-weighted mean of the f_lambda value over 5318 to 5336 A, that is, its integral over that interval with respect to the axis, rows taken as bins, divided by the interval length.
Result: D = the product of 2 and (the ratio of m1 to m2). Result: 1.83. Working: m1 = 13.22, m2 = 14.5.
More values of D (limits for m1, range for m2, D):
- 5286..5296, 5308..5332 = 2.09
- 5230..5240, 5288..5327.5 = 1.92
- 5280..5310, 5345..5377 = 1.90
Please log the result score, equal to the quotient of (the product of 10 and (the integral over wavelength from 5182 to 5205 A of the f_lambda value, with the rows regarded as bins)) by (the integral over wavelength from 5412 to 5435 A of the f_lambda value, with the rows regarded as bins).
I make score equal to 9.3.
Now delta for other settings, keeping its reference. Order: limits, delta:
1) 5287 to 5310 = 0.2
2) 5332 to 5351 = 0.4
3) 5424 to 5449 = -0.7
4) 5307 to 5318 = -0.1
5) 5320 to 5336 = 0.5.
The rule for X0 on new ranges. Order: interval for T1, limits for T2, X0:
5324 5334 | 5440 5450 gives 184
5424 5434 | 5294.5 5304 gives 164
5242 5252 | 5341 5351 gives 154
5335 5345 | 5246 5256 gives 210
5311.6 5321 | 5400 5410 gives 179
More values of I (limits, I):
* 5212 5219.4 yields 14.5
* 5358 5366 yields 16.1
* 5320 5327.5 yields 15.5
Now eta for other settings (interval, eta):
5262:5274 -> 5262.27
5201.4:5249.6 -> 5223.64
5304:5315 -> 5308.51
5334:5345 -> 5336.70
